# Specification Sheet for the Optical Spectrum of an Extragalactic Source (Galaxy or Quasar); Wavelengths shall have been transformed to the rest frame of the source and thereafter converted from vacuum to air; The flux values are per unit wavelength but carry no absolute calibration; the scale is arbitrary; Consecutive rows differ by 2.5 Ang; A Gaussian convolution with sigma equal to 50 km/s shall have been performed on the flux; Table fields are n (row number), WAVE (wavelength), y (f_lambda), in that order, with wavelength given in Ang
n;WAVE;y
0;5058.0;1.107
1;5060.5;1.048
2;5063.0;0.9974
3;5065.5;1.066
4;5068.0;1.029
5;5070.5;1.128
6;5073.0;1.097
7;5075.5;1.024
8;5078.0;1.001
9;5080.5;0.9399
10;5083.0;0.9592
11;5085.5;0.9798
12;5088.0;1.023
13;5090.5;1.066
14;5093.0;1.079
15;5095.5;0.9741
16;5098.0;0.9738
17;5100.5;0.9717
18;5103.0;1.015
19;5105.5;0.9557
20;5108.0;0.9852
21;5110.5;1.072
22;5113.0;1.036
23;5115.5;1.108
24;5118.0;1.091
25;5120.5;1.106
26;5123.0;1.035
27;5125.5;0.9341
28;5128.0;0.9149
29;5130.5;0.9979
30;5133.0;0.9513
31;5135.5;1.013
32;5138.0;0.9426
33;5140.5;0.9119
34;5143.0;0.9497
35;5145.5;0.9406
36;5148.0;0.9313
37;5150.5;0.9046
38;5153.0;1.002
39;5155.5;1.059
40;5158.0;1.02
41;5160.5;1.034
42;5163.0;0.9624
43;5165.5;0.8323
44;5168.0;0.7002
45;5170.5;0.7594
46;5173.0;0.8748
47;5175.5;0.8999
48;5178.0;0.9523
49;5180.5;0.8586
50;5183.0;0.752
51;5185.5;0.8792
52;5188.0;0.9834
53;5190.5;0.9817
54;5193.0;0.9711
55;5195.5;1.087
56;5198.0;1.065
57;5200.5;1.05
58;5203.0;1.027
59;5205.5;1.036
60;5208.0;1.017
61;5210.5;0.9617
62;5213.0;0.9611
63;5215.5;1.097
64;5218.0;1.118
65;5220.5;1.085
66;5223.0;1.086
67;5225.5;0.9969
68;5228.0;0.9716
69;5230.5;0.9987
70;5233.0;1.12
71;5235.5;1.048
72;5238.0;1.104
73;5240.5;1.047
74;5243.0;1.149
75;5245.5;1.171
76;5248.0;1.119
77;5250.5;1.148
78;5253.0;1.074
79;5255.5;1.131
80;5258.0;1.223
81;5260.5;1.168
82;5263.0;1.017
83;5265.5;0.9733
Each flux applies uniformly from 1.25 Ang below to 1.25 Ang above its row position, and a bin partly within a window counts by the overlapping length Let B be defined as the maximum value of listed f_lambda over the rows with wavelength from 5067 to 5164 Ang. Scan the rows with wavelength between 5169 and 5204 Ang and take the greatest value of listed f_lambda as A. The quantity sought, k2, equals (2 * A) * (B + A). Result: 4.82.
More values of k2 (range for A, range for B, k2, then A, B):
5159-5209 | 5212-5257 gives 4.91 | 1.087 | 1.171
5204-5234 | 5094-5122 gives 4.99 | 1.12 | 1.108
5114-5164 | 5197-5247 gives 5.05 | 1.108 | 1.171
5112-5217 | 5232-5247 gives 5.05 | 1.108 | 1.171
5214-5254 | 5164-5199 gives 5.29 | 1.171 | 1.087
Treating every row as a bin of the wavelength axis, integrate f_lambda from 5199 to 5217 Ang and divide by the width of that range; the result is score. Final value 1.02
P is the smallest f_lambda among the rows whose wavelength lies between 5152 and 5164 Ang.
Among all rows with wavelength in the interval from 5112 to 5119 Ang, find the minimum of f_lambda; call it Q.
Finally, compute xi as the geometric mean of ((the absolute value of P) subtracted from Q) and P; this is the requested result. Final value 0.27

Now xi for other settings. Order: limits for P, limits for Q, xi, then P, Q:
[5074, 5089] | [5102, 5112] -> 0.12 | 0.9399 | 0.9557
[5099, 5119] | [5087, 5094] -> 0.25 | 0.9557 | 1.023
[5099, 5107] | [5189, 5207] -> 0.12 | 0.9557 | 0.9711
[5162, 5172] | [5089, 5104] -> 0.44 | 0.7002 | 0.9717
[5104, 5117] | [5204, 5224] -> 0.07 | 0.9557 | 0.9611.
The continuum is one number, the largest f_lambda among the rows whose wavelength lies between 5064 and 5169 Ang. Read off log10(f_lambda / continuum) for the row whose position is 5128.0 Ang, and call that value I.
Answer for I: -0.09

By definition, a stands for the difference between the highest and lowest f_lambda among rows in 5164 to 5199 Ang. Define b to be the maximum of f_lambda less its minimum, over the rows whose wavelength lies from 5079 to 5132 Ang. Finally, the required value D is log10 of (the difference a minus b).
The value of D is -0.7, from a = 0.39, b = 0.1931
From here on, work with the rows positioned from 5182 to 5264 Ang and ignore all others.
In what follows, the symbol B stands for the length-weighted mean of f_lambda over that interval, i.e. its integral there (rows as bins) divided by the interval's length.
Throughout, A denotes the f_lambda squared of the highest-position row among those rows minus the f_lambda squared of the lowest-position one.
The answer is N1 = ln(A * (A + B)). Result -0.3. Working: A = 0.47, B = 1.05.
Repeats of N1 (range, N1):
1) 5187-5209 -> -2.6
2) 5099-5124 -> -1.9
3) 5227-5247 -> -0.4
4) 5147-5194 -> -2.6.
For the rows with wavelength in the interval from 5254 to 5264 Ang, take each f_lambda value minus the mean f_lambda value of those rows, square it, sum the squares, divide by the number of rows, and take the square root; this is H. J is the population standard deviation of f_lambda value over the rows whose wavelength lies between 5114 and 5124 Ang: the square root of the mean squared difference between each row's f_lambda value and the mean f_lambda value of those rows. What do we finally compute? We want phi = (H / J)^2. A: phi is 6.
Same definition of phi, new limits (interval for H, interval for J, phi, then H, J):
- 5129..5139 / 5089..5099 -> 0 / 0.03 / 0.049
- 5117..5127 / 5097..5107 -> 9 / 0.07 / 0.022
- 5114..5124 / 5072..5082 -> 0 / 0.03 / 0.056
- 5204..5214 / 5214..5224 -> 6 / 0.03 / 0.013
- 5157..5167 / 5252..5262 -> 2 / 0.08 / 0.054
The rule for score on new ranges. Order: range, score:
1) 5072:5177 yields 0.98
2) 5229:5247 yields 1.09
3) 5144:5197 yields 0.92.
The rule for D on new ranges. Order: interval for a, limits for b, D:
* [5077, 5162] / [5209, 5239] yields -1.4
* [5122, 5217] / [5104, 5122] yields -0.6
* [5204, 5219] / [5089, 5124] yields -2.3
